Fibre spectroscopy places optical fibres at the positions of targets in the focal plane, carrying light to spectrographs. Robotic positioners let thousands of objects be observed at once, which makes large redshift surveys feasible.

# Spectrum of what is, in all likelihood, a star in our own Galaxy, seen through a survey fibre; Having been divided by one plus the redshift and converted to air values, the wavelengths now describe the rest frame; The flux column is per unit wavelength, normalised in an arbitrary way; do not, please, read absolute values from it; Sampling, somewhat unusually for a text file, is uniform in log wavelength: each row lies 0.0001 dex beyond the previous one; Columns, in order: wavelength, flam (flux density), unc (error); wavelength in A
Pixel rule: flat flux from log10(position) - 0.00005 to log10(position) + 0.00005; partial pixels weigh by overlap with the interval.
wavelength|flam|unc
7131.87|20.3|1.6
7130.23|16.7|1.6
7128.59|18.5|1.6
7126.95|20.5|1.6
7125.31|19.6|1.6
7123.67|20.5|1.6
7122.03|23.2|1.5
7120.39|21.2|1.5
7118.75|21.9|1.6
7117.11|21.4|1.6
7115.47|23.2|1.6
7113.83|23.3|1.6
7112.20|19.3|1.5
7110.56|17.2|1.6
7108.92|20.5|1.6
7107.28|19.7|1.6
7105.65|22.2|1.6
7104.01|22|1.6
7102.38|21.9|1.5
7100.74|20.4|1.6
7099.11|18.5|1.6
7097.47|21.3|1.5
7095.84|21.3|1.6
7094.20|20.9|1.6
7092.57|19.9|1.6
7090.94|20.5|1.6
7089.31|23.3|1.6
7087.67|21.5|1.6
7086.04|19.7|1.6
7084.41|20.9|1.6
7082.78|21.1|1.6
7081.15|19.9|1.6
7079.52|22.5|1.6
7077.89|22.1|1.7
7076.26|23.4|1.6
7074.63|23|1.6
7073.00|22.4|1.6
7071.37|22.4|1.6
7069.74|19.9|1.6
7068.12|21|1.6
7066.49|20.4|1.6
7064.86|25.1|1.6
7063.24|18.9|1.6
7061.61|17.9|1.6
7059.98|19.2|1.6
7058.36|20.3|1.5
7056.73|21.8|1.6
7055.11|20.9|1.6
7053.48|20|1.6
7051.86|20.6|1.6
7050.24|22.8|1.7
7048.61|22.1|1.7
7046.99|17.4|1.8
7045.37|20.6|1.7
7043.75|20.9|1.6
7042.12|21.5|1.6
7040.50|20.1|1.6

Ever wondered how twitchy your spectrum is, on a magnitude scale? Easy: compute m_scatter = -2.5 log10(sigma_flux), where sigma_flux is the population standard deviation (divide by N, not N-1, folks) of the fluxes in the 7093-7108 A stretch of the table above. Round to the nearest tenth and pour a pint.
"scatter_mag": -0.1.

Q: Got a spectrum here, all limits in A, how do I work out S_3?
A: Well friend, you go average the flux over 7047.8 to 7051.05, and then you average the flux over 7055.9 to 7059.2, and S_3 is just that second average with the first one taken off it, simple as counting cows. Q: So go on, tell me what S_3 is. -1.4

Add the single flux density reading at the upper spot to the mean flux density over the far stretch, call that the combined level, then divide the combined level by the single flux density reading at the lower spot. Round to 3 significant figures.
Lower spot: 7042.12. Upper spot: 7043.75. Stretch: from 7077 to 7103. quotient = 1.95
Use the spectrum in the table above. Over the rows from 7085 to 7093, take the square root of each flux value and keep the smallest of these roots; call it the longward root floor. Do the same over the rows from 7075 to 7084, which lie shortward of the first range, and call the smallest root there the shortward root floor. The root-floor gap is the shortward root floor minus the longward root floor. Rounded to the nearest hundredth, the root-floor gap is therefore 0.02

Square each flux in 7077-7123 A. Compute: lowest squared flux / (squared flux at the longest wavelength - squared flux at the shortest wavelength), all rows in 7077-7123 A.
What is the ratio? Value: 6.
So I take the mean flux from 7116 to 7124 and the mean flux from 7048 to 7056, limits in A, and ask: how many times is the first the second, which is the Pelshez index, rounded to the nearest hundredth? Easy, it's 1.02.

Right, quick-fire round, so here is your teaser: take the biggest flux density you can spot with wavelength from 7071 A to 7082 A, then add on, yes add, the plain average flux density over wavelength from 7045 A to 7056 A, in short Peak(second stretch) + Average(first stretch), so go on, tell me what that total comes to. 44.0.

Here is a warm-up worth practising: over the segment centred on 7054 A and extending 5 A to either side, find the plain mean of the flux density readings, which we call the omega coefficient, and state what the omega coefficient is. 21.1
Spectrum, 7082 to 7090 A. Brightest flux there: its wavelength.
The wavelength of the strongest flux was 7089.31 A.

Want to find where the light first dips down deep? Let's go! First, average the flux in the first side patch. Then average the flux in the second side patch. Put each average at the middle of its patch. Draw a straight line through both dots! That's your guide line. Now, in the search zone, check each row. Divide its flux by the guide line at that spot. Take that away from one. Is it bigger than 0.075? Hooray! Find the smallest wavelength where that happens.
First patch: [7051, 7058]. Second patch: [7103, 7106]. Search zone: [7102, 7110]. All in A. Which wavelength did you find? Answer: 7107.28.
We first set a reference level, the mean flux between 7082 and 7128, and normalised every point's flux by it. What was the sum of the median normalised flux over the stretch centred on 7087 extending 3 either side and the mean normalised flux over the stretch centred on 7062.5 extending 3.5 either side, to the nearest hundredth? 1.98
